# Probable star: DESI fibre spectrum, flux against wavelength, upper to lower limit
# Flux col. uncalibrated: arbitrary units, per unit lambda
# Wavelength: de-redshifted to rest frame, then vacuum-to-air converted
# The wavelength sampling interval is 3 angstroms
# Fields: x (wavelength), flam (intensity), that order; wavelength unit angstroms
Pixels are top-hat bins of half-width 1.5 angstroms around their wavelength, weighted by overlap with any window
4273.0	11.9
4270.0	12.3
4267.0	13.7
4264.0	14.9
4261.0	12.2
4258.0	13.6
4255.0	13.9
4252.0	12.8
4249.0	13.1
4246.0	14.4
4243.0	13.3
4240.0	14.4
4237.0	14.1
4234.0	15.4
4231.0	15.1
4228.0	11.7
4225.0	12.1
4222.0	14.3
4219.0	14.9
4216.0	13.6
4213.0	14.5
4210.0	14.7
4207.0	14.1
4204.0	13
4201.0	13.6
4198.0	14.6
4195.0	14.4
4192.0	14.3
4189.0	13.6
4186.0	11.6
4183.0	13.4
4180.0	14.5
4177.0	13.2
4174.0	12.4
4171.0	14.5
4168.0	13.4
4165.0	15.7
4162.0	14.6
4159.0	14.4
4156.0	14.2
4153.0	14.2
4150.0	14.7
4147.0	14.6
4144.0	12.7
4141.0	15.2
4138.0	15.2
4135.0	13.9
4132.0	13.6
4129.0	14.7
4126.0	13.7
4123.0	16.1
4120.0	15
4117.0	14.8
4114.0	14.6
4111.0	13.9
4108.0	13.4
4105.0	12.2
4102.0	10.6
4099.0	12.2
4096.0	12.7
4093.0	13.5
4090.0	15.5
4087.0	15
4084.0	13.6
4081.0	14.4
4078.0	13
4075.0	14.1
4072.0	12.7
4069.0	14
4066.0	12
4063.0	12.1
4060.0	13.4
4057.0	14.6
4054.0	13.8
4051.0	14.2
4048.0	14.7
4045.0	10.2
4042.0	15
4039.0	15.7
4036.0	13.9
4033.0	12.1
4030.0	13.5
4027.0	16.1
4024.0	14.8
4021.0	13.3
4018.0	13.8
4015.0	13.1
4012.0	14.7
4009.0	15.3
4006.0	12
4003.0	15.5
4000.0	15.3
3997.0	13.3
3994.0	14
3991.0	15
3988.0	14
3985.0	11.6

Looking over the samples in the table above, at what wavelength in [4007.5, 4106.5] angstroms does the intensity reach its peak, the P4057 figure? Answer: 4027.0 angstroms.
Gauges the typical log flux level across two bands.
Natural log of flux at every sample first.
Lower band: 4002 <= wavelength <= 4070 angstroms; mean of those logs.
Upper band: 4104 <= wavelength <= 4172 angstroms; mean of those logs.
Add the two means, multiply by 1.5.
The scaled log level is 7.92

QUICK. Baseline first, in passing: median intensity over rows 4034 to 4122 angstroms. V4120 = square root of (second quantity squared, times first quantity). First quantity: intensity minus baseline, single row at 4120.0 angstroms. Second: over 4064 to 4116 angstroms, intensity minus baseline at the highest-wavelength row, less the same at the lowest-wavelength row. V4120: 2.73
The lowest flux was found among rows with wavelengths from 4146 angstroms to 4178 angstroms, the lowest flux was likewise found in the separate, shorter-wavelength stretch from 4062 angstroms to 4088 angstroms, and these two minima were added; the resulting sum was 24.4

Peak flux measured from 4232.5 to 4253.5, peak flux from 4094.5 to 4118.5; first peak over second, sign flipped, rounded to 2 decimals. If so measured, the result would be -1.04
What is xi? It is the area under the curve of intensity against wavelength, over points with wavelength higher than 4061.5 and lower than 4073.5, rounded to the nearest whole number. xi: 152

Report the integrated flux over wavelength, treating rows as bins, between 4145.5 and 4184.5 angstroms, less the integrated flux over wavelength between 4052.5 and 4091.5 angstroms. 17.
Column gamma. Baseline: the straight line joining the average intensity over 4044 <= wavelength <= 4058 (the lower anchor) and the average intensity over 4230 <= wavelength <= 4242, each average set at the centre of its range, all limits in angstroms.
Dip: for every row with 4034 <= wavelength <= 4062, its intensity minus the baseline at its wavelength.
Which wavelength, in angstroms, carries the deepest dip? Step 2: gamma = 4045.0 angstroms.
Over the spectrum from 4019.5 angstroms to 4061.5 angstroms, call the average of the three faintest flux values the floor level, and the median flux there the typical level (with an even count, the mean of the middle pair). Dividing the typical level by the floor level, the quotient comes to 1.18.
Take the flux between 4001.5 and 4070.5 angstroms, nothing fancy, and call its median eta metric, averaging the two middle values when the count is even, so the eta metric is 13.9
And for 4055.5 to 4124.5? 13.6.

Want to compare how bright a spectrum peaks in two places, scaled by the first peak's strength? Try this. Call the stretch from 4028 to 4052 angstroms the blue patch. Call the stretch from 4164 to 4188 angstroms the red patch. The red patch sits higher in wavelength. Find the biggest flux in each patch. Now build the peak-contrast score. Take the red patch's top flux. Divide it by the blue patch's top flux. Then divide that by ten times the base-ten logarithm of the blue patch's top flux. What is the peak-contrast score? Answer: 0.084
